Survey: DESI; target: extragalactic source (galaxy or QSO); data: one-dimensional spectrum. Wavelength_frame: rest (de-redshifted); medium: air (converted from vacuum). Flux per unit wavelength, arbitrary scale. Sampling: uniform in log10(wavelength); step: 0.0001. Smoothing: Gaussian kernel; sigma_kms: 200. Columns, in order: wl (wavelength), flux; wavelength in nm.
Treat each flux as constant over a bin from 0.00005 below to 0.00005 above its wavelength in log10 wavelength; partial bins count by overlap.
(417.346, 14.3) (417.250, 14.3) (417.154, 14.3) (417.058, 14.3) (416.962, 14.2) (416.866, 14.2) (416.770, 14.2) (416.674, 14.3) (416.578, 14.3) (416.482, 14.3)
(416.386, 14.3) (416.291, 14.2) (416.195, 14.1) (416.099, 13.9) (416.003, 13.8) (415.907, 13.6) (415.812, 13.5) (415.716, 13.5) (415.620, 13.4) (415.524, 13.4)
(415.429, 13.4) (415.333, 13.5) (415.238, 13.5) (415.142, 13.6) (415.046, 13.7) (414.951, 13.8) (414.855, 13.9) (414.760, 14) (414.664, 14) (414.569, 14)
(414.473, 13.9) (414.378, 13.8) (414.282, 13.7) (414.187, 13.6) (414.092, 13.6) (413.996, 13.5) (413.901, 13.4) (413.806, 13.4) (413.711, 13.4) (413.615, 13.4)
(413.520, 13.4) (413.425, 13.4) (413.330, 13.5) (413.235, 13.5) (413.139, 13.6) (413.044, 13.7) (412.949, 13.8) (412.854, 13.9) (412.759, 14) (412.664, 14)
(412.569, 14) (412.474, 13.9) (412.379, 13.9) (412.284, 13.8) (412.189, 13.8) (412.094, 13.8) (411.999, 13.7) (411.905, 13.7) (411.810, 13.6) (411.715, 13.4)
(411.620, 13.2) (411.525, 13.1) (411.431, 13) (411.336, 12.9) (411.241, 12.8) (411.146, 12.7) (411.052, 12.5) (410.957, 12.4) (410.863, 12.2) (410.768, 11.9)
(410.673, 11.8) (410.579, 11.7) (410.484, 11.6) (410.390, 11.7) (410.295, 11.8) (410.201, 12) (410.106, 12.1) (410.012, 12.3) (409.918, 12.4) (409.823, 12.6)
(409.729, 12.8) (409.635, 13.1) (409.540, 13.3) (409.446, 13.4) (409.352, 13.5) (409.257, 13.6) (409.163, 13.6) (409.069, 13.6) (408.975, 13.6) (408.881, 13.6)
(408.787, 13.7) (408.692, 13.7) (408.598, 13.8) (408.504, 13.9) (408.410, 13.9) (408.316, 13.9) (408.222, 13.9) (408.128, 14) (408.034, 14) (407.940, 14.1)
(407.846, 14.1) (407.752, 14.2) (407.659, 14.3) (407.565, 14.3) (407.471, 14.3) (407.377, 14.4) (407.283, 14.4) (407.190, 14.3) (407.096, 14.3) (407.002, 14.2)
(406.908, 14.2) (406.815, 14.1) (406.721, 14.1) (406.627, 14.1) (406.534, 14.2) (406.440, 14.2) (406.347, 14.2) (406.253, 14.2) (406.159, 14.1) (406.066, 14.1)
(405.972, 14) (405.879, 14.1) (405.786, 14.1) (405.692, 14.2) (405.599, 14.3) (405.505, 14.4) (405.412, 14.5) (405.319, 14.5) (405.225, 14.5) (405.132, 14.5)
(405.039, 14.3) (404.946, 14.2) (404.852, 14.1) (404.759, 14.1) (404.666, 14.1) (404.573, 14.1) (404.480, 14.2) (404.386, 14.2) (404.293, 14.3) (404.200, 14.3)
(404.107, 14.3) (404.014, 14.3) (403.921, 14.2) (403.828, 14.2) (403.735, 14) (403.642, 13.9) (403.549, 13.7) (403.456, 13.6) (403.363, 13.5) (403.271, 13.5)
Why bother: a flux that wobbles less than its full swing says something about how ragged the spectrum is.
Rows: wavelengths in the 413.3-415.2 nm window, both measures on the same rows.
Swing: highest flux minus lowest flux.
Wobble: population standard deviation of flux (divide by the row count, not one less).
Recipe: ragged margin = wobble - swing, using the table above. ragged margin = -0.4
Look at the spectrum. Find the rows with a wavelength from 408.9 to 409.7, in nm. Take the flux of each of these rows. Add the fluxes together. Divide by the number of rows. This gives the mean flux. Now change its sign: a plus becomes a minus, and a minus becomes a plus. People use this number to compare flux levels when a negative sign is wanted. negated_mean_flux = -13.5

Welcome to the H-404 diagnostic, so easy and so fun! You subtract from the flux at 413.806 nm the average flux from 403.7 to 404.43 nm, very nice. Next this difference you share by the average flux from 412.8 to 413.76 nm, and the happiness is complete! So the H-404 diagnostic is -0.06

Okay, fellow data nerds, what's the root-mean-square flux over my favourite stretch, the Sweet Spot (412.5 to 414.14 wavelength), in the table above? 13.6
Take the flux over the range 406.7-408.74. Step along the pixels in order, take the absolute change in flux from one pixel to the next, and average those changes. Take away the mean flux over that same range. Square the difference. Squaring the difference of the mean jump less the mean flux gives 198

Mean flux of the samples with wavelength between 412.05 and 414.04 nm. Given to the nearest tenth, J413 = 13.7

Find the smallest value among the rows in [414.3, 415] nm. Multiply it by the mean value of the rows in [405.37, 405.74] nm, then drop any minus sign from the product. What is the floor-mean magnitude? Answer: 198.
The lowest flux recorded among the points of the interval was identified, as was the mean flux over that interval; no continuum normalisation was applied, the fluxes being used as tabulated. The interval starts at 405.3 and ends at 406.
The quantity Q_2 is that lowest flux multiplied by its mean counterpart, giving 200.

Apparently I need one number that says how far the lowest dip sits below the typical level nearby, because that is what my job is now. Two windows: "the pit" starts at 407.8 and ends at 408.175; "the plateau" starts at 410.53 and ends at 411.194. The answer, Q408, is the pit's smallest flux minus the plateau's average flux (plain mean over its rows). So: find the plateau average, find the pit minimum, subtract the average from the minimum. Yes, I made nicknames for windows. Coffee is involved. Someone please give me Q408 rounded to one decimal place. 1.8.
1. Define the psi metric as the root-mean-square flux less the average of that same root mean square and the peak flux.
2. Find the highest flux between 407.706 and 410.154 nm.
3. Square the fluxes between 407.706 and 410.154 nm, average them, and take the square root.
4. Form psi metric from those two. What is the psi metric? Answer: -0.35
